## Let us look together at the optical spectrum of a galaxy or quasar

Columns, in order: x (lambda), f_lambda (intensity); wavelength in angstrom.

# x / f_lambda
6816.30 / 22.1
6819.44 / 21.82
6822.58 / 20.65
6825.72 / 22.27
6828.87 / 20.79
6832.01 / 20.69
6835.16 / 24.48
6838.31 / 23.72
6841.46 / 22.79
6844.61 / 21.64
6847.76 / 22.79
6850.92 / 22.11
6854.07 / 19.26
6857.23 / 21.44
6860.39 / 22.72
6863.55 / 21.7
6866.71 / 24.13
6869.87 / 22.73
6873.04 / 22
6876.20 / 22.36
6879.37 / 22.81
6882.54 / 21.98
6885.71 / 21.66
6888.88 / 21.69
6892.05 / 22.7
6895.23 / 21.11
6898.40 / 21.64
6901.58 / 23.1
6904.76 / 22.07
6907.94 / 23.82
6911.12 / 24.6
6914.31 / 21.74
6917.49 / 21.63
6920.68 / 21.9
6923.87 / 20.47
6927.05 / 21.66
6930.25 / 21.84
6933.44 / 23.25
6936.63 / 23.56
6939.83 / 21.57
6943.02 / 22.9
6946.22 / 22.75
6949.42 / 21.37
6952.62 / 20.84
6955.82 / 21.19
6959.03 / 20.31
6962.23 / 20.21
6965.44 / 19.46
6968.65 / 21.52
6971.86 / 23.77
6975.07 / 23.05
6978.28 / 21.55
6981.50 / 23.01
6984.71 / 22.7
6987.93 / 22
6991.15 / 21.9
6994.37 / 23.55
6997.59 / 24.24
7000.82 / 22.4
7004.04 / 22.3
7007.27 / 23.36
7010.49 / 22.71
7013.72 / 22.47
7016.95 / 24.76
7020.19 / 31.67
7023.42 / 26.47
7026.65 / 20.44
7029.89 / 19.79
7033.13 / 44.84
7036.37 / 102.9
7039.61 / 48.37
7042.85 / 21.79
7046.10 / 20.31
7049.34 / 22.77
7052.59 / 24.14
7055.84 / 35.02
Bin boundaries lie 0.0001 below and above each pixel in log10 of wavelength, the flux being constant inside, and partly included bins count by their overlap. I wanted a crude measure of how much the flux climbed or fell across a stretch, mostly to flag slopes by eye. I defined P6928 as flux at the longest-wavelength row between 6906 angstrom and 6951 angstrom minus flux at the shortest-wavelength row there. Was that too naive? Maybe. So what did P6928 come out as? -2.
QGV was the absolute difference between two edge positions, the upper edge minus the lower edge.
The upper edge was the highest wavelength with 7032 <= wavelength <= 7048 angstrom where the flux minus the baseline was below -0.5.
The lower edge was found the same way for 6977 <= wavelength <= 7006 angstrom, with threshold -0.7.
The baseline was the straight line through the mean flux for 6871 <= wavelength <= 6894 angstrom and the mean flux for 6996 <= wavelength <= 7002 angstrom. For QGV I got 42.1 angstrom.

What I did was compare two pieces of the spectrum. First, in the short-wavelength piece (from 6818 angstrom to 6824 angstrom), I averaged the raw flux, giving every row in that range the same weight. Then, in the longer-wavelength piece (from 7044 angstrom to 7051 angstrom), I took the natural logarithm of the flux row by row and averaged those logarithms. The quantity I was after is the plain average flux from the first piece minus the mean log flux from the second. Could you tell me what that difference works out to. 18.2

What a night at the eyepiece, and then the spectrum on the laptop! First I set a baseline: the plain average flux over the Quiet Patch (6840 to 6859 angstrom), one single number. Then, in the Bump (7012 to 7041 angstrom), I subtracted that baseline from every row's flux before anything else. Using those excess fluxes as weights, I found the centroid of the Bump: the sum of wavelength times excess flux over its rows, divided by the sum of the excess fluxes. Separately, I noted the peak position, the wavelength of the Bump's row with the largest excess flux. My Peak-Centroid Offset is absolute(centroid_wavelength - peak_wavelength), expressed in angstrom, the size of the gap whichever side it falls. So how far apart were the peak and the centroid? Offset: 1.8 angstrom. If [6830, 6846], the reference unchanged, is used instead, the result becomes 3.3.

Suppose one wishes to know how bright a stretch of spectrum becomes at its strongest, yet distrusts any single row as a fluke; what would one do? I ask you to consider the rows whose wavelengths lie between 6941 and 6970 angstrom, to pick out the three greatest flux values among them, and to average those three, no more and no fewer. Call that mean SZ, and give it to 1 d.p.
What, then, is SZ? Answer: 22.4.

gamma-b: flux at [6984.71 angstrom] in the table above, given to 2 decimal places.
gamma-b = 22.70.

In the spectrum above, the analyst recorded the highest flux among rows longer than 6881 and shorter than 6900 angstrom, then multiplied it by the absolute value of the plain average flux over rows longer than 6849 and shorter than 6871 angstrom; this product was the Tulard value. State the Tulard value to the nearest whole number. 500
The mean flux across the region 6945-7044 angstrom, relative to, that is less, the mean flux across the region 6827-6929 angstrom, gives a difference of 5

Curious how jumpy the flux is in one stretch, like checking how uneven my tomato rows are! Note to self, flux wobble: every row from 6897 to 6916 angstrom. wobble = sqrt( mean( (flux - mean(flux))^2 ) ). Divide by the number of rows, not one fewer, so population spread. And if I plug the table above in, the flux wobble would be 1.1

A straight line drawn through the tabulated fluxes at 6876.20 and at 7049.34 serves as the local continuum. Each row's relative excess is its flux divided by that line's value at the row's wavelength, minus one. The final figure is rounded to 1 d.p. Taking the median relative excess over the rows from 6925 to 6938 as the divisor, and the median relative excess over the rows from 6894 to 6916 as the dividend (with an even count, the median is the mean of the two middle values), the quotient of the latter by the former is -6.8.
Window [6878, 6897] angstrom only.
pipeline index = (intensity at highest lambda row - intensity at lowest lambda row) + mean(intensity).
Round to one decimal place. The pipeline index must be 20.3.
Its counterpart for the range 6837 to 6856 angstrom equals 17.6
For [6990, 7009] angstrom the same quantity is 24.4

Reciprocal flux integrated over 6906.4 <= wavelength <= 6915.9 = 0.41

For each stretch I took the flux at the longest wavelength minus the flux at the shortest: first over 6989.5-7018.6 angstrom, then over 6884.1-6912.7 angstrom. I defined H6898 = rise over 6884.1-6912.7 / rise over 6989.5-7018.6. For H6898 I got 1.0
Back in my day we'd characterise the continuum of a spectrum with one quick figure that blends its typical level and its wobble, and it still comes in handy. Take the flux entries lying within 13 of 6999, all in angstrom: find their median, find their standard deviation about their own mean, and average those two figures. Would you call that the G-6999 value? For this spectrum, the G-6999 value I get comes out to 11.7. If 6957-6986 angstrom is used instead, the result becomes 11.5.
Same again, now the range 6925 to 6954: 11.4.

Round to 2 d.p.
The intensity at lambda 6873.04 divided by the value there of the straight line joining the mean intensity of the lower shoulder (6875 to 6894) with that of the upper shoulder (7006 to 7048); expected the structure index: 1.03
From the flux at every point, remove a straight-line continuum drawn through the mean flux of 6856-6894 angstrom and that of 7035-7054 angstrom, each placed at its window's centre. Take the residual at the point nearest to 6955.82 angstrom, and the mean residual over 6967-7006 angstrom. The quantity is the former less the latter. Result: 2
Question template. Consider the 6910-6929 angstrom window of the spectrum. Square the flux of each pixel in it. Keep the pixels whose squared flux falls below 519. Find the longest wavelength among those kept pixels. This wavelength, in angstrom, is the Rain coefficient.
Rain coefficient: 6927.05 angstrom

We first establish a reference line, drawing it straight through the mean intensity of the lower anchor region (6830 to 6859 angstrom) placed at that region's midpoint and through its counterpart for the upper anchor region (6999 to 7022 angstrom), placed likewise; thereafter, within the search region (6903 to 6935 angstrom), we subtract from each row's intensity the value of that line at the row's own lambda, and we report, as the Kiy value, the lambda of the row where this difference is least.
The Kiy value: 6923.87 angstrom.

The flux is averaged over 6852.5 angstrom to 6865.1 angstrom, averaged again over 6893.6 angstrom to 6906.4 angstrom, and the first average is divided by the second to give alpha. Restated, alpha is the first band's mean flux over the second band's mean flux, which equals 0.97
